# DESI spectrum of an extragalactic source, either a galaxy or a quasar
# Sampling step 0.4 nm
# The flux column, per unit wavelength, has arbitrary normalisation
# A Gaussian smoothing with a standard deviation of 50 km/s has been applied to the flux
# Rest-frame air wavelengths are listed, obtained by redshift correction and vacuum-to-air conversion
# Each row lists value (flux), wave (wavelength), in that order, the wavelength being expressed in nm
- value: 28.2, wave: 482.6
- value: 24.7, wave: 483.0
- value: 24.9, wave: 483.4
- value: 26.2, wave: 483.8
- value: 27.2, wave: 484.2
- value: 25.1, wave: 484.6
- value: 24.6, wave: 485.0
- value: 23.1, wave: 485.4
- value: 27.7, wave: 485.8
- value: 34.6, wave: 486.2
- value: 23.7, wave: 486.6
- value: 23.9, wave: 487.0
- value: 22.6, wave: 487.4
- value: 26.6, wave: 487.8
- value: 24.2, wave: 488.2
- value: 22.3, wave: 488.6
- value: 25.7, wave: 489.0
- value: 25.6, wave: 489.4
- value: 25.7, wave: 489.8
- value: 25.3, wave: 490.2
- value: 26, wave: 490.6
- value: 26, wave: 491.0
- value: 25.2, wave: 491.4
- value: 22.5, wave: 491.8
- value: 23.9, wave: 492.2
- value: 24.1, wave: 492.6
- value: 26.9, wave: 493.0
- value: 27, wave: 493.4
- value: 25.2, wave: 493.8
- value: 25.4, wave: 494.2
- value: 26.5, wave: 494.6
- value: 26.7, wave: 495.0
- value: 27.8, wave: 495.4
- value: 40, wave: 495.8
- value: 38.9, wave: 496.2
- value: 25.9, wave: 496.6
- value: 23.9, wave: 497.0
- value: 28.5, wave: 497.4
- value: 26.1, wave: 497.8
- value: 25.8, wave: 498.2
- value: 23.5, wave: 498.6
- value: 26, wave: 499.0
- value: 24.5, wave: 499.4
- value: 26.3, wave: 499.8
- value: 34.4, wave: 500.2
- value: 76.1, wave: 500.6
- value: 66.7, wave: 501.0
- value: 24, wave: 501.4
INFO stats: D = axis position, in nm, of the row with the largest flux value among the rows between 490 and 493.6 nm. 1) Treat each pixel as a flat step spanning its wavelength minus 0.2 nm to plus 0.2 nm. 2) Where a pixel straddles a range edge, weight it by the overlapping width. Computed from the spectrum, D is 493.4 nm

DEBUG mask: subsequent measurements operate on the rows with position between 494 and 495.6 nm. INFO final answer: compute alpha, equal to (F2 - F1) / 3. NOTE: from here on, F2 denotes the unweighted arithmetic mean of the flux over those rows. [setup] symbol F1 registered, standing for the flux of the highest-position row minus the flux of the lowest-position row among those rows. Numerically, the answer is 8.1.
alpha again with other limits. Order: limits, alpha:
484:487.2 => 9.8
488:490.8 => 7.7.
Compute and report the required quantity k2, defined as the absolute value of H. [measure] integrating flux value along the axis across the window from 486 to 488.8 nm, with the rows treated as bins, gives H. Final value 71.2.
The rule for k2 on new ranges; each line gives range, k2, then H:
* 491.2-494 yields 69.9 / 70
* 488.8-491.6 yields 71.8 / 72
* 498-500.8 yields 94.6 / 95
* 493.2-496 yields 79.4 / 79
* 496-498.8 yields 77.0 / 77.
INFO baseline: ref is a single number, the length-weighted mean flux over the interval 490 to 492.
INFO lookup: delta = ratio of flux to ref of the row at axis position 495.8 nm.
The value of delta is 1.60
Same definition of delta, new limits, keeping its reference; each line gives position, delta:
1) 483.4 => 1.00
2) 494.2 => 1.02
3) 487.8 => 1.06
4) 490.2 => 1.01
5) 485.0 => 0.98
